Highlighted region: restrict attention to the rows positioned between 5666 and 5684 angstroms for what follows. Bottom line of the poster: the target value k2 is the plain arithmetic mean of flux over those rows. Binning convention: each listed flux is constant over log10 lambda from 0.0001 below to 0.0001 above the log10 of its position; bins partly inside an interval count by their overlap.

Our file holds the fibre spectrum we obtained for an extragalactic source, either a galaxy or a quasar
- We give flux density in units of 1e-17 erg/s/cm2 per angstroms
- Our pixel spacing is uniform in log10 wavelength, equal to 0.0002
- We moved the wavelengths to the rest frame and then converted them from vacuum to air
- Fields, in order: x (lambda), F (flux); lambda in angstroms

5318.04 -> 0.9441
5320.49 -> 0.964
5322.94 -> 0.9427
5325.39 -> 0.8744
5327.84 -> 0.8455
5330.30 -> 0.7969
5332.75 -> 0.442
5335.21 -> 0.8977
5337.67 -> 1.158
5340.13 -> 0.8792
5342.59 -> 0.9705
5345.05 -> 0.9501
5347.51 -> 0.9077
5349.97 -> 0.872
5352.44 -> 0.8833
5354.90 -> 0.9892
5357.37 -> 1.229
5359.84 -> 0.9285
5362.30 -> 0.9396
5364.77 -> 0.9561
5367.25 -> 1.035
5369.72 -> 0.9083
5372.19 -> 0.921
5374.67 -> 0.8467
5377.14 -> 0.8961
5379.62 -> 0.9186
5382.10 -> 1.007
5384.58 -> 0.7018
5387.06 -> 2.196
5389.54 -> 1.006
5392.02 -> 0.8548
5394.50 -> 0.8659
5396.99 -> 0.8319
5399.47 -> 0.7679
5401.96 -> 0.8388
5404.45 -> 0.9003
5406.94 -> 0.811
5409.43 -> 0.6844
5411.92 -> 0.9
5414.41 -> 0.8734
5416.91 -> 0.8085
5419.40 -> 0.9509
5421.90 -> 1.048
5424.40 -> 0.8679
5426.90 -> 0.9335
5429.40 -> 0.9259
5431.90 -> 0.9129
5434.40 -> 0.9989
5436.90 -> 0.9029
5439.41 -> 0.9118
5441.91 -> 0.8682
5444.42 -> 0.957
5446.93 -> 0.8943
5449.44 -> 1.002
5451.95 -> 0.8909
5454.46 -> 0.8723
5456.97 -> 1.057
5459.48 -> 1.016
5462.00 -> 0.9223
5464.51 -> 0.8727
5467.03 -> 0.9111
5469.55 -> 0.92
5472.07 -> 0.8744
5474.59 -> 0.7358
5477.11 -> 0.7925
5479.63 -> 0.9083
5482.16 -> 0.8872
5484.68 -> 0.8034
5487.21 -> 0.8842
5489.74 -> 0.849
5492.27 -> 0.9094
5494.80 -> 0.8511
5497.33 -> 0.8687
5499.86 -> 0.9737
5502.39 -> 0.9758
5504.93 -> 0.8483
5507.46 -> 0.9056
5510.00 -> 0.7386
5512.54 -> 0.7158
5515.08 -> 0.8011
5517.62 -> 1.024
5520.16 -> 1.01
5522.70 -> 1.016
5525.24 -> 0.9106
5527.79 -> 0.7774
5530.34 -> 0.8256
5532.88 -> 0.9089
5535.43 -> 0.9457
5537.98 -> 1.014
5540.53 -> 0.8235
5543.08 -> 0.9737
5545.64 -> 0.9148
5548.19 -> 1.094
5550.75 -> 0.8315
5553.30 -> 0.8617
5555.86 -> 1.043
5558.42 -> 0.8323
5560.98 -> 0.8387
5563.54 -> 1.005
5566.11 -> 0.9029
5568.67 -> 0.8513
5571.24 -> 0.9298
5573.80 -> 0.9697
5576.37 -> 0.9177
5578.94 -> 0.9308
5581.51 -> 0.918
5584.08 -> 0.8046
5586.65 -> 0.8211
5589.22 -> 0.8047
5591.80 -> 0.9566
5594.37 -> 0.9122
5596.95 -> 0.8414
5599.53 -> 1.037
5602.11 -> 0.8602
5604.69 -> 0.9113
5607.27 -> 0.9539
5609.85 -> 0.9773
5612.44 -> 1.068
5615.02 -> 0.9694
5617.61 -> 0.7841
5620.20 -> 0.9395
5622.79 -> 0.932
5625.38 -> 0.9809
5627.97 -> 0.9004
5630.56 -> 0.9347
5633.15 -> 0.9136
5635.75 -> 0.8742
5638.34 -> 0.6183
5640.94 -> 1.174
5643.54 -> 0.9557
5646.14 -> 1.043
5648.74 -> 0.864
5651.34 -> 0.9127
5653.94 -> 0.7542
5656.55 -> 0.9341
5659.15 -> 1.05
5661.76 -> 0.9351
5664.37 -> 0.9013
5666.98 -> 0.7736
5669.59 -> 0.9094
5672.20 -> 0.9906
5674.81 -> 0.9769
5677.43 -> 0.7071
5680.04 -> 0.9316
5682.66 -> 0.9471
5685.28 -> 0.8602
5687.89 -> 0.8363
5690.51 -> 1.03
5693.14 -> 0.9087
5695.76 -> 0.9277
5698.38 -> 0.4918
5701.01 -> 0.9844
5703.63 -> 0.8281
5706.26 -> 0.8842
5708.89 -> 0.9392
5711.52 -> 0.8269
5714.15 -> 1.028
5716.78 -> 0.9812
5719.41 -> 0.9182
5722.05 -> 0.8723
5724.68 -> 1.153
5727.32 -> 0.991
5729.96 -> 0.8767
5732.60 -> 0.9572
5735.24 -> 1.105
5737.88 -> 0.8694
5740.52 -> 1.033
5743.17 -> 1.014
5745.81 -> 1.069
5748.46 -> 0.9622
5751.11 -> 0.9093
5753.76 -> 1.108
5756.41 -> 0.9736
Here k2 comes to 0.89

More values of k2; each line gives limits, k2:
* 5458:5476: 0.89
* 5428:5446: 0.93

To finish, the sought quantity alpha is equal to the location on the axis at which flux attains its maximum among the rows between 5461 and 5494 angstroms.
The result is 5462.00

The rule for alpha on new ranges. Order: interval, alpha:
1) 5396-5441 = 5421.90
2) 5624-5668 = 5640.94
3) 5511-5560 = 5548.19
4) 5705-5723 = 5714.15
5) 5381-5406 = 5387.06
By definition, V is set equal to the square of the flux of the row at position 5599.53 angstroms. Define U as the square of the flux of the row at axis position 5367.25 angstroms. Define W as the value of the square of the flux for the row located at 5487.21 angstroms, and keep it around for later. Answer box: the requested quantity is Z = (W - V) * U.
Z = -0.31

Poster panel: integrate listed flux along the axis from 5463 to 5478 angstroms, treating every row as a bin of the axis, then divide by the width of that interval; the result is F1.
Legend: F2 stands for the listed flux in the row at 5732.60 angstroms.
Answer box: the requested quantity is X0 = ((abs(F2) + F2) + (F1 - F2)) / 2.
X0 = 0.91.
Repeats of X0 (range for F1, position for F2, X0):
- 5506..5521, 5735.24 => 0.98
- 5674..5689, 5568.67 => 0.86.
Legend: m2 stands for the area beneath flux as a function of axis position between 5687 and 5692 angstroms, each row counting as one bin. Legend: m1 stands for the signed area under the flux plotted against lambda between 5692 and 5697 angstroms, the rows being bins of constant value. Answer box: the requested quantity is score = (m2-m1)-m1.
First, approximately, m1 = 4.59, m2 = 4.69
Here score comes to -4.49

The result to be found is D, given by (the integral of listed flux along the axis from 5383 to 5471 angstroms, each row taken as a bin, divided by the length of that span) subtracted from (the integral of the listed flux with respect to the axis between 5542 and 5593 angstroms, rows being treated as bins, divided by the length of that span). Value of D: -0.02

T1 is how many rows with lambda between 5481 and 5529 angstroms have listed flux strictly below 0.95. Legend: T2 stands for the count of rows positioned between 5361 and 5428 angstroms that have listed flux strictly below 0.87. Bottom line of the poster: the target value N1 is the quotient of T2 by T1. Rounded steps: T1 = 14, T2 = 11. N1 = 0.79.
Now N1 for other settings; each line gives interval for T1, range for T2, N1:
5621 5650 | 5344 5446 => 1.71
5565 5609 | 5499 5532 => 0.46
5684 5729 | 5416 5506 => 0.91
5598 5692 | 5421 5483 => 0.17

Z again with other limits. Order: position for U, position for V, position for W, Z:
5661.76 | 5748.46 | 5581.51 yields -0.07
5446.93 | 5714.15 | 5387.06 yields 3.01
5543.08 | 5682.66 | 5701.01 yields 0.07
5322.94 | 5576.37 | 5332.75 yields -0.57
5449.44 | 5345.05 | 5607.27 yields 0.01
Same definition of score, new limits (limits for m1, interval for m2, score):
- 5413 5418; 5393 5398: -4.19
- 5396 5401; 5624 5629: -3.30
